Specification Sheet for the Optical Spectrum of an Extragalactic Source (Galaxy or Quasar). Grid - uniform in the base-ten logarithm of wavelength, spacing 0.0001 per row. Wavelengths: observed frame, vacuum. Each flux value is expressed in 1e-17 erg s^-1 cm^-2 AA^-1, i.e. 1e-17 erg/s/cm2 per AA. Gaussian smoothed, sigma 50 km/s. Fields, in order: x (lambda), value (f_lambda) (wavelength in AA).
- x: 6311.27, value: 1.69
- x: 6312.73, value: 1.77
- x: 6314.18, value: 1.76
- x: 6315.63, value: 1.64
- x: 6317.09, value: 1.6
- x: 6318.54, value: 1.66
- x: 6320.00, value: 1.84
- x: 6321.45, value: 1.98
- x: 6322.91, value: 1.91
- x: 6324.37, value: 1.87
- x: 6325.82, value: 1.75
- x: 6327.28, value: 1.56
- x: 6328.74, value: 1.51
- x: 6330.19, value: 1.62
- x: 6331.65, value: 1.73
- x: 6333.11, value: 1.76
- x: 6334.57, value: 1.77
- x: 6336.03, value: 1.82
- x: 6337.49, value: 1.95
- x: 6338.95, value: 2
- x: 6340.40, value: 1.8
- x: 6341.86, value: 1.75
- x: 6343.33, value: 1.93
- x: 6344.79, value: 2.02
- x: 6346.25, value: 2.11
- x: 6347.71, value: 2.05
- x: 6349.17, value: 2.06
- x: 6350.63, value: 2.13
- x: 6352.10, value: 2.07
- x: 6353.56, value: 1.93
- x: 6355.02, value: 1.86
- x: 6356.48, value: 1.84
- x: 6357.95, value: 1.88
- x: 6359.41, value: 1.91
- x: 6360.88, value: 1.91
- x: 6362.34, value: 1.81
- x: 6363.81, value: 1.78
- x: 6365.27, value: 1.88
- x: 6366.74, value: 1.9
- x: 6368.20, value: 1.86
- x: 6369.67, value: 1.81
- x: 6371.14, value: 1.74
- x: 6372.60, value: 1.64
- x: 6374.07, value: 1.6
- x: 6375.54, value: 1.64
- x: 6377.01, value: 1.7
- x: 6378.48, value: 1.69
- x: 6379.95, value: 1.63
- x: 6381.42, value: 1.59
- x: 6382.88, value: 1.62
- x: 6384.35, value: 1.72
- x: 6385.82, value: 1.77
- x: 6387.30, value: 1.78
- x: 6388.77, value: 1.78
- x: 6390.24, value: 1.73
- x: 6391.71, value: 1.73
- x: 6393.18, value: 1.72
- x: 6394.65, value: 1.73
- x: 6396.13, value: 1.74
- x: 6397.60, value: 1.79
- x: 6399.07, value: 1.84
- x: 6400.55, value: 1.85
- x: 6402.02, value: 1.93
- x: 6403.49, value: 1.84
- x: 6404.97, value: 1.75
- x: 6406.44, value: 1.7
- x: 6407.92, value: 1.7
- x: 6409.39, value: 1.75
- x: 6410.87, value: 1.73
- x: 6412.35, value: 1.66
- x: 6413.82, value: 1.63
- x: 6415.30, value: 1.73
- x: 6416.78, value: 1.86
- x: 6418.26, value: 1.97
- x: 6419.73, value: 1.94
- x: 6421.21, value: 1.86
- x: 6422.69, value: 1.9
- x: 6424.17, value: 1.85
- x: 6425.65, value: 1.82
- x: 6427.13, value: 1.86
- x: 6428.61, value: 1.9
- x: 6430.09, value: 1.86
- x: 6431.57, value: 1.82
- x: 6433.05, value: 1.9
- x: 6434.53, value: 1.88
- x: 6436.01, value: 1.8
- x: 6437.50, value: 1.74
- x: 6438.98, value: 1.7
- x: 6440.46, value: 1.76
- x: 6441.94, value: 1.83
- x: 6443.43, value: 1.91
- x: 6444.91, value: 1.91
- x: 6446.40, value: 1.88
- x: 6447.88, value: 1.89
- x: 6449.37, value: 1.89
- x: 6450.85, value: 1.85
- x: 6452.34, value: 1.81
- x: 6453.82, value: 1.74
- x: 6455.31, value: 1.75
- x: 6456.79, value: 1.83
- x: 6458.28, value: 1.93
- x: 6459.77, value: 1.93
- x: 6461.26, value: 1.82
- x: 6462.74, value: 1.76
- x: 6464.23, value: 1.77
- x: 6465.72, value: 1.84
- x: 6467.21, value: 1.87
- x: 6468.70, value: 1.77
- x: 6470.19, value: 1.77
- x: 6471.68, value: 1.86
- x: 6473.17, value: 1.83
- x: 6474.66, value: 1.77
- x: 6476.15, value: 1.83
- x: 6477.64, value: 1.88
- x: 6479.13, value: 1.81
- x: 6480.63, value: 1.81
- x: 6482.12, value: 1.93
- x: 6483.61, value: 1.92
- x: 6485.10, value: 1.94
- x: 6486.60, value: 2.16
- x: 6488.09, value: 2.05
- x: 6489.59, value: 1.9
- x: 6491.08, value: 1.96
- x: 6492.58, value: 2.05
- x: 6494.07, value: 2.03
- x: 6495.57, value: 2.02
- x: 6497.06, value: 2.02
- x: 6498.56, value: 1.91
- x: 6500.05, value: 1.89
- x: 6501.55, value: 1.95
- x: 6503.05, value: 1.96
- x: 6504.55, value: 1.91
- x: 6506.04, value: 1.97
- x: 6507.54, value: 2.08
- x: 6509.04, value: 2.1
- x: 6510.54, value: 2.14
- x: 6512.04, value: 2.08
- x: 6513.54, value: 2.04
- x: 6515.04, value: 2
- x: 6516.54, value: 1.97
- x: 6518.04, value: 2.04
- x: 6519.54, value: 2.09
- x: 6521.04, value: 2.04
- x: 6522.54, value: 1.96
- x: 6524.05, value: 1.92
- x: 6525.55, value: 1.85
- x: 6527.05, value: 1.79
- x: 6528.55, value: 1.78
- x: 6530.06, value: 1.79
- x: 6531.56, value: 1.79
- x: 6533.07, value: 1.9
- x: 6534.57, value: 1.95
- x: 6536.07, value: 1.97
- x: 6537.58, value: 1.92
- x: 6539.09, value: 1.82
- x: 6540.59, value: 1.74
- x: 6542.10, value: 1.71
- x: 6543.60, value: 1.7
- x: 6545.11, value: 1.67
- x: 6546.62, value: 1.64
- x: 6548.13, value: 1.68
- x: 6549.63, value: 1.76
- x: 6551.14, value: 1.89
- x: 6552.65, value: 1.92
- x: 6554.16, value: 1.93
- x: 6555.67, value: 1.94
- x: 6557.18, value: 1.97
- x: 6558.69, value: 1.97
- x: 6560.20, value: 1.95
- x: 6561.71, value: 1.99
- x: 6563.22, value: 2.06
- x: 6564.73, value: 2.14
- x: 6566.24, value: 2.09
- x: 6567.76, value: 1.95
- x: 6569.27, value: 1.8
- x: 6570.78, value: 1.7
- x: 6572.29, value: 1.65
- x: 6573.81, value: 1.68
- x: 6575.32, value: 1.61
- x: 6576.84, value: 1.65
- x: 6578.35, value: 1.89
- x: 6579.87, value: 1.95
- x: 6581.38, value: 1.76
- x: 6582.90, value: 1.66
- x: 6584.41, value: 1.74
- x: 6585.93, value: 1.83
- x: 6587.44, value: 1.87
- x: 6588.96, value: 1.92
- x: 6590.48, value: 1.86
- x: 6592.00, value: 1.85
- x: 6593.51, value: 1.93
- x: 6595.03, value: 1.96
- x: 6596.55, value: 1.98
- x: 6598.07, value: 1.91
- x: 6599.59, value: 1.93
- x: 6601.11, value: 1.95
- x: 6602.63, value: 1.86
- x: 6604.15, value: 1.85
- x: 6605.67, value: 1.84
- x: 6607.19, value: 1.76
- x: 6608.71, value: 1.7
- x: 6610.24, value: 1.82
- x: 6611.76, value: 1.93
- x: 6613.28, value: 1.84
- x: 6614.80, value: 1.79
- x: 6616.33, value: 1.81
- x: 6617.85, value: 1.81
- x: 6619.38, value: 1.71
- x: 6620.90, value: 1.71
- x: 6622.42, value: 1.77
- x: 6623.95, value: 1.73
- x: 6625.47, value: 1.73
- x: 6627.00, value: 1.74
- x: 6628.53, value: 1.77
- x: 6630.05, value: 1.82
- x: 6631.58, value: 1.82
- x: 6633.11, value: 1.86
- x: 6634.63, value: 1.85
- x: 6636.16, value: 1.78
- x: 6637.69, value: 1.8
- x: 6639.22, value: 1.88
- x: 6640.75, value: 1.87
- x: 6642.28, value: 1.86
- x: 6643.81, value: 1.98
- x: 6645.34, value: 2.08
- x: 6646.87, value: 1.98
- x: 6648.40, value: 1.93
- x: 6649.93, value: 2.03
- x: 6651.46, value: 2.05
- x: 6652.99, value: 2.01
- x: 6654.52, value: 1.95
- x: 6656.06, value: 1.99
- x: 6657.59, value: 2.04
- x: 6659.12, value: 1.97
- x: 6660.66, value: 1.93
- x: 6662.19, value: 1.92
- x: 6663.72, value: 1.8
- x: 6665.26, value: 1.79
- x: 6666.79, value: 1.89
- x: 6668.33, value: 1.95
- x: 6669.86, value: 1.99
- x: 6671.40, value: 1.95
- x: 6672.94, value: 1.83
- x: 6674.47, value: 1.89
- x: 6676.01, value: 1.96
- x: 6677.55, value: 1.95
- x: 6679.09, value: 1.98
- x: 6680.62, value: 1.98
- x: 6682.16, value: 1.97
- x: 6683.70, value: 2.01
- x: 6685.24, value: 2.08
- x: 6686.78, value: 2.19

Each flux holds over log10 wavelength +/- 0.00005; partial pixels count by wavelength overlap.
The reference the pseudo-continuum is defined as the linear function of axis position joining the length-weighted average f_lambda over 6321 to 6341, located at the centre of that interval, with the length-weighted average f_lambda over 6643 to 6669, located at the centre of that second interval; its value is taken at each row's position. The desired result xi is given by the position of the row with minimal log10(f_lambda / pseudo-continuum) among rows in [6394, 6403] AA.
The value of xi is 6394.65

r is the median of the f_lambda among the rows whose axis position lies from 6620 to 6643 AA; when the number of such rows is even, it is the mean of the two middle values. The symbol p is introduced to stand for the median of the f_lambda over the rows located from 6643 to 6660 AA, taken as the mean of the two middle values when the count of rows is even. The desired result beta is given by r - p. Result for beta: -0.19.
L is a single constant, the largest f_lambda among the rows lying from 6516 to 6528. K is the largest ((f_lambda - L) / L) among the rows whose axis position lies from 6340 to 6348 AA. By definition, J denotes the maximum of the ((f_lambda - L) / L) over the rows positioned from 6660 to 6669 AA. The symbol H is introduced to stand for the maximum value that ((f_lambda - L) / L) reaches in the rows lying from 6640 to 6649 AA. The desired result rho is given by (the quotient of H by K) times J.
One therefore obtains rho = 0.033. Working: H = 0.00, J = -0.067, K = 0.01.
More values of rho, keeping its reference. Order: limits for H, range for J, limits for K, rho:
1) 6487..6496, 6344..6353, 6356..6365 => 0.004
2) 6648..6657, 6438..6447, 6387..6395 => -0.011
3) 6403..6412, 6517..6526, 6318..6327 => 0.000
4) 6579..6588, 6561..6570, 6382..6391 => 0.011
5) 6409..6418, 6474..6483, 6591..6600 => -0.160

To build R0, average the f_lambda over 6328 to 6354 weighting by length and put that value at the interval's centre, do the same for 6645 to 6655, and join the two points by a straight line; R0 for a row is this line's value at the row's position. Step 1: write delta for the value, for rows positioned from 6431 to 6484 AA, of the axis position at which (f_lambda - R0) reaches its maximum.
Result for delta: 6458.28 AA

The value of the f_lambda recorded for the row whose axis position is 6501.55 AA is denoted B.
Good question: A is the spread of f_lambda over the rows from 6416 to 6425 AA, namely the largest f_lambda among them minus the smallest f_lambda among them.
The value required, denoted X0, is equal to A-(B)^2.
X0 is -3.7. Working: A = 0.12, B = 1.95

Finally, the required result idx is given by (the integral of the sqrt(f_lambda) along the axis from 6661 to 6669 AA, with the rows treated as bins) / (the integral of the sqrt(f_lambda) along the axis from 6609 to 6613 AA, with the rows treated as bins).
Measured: 2.0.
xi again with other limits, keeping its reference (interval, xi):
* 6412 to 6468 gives 6413.82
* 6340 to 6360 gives 6341.86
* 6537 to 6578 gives 6575.32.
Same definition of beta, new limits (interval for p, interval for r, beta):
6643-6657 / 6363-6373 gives -0.18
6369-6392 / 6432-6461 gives 0.14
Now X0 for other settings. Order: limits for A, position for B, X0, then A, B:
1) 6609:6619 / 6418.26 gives -3.7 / 0.14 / 1.97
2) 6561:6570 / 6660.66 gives -3.4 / 0.34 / 1.93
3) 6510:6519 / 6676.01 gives -3.7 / 0.17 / 1.96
